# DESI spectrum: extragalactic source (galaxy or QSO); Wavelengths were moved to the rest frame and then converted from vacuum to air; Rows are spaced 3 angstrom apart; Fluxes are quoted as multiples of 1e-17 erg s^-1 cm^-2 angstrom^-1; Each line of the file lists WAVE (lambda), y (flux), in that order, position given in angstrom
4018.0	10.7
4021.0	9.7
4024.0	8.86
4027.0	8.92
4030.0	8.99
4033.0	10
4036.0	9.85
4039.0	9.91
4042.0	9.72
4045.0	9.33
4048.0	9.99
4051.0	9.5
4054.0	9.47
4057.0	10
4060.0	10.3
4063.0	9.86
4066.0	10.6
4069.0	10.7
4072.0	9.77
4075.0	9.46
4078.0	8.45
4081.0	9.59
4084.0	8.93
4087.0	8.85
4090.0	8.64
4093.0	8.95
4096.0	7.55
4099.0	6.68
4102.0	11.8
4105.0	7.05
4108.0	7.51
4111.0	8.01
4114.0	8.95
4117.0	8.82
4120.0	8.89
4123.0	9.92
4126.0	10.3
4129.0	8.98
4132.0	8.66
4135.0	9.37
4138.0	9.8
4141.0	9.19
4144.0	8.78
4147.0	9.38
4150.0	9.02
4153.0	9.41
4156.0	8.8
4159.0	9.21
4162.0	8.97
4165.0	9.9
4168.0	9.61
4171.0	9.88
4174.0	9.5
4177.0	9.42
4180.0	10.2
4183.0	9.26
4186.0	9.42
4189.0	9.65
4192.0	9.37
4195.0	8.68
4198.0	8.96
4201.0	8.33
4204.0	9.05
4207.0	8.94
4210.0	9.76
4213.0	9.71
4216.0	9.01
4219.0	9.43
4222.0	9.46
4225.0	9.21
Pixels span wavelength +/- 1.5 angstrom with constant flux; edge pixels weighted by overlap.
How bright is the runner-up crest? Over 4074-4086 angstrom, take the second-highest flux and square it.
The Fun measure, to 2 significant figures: 89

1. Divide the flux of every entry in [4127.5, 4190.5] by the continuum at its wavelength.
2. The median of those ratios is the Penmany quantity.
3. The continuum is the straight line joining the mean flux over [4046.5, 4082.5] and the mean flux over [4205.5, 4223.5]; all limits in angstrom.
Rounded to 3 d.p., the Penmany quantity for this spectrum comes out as 0.980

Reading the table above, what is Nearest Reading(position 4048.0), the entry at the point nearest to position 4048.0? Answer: 9.99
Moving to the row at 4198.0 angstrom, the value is 8.96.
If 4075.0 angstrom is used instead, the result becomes 9.46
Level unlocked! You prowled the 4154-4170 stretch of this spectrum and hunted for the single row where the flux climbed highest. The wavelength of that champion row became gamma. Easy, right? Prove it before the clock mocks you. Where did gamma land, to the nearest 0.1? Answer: 4165.0 angstrom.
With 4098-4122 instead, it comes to 4102.0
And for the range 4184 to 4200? 4189.0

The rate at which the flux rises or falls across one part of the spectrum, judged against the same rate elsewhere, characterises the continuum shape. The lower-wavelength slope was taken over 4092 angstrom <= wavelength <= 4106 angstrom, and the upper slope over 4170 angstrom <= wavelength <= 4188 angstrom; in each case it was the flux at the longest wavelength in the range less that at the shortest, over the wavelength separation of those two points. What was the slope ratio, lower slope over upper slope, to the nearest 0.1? 5.2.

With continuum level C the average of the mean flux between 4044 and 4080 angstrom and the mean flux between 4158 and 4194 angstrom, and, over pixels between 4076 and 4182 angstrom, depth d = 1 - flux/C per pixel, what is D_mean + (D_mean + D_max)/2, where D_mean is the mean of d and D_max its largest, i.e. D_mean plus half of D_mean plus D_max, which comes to 0.25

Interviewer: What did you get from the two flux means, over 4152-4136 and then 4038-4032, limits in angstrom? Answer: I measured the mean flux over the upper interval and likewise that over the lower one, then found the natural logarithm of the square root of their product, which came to 2.259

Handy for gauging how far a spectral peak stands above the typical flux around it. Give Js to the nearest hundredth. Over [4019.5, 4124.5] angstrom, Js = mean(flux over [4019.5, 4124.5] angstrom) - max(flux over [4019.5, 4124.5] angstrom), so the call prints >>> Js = -2.56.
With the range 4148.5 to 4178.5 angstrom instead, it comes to -0.53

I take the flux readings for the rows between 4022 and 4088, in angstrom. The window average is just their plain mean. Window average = 9.6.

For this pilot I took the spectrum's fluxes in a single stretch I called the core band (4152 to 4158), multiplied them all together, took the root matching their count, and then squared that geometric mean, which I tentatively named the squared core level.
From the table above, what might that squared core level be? 83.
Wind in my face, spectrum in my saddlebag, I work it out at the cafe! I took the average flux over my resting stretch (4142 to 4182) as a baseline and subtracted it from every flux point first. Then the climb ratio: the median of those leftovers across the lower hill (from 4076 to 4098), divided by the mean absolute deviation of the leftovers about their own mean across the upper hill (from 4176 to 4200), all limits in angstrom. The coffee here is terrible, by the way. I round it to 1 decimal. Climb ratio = -1.8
